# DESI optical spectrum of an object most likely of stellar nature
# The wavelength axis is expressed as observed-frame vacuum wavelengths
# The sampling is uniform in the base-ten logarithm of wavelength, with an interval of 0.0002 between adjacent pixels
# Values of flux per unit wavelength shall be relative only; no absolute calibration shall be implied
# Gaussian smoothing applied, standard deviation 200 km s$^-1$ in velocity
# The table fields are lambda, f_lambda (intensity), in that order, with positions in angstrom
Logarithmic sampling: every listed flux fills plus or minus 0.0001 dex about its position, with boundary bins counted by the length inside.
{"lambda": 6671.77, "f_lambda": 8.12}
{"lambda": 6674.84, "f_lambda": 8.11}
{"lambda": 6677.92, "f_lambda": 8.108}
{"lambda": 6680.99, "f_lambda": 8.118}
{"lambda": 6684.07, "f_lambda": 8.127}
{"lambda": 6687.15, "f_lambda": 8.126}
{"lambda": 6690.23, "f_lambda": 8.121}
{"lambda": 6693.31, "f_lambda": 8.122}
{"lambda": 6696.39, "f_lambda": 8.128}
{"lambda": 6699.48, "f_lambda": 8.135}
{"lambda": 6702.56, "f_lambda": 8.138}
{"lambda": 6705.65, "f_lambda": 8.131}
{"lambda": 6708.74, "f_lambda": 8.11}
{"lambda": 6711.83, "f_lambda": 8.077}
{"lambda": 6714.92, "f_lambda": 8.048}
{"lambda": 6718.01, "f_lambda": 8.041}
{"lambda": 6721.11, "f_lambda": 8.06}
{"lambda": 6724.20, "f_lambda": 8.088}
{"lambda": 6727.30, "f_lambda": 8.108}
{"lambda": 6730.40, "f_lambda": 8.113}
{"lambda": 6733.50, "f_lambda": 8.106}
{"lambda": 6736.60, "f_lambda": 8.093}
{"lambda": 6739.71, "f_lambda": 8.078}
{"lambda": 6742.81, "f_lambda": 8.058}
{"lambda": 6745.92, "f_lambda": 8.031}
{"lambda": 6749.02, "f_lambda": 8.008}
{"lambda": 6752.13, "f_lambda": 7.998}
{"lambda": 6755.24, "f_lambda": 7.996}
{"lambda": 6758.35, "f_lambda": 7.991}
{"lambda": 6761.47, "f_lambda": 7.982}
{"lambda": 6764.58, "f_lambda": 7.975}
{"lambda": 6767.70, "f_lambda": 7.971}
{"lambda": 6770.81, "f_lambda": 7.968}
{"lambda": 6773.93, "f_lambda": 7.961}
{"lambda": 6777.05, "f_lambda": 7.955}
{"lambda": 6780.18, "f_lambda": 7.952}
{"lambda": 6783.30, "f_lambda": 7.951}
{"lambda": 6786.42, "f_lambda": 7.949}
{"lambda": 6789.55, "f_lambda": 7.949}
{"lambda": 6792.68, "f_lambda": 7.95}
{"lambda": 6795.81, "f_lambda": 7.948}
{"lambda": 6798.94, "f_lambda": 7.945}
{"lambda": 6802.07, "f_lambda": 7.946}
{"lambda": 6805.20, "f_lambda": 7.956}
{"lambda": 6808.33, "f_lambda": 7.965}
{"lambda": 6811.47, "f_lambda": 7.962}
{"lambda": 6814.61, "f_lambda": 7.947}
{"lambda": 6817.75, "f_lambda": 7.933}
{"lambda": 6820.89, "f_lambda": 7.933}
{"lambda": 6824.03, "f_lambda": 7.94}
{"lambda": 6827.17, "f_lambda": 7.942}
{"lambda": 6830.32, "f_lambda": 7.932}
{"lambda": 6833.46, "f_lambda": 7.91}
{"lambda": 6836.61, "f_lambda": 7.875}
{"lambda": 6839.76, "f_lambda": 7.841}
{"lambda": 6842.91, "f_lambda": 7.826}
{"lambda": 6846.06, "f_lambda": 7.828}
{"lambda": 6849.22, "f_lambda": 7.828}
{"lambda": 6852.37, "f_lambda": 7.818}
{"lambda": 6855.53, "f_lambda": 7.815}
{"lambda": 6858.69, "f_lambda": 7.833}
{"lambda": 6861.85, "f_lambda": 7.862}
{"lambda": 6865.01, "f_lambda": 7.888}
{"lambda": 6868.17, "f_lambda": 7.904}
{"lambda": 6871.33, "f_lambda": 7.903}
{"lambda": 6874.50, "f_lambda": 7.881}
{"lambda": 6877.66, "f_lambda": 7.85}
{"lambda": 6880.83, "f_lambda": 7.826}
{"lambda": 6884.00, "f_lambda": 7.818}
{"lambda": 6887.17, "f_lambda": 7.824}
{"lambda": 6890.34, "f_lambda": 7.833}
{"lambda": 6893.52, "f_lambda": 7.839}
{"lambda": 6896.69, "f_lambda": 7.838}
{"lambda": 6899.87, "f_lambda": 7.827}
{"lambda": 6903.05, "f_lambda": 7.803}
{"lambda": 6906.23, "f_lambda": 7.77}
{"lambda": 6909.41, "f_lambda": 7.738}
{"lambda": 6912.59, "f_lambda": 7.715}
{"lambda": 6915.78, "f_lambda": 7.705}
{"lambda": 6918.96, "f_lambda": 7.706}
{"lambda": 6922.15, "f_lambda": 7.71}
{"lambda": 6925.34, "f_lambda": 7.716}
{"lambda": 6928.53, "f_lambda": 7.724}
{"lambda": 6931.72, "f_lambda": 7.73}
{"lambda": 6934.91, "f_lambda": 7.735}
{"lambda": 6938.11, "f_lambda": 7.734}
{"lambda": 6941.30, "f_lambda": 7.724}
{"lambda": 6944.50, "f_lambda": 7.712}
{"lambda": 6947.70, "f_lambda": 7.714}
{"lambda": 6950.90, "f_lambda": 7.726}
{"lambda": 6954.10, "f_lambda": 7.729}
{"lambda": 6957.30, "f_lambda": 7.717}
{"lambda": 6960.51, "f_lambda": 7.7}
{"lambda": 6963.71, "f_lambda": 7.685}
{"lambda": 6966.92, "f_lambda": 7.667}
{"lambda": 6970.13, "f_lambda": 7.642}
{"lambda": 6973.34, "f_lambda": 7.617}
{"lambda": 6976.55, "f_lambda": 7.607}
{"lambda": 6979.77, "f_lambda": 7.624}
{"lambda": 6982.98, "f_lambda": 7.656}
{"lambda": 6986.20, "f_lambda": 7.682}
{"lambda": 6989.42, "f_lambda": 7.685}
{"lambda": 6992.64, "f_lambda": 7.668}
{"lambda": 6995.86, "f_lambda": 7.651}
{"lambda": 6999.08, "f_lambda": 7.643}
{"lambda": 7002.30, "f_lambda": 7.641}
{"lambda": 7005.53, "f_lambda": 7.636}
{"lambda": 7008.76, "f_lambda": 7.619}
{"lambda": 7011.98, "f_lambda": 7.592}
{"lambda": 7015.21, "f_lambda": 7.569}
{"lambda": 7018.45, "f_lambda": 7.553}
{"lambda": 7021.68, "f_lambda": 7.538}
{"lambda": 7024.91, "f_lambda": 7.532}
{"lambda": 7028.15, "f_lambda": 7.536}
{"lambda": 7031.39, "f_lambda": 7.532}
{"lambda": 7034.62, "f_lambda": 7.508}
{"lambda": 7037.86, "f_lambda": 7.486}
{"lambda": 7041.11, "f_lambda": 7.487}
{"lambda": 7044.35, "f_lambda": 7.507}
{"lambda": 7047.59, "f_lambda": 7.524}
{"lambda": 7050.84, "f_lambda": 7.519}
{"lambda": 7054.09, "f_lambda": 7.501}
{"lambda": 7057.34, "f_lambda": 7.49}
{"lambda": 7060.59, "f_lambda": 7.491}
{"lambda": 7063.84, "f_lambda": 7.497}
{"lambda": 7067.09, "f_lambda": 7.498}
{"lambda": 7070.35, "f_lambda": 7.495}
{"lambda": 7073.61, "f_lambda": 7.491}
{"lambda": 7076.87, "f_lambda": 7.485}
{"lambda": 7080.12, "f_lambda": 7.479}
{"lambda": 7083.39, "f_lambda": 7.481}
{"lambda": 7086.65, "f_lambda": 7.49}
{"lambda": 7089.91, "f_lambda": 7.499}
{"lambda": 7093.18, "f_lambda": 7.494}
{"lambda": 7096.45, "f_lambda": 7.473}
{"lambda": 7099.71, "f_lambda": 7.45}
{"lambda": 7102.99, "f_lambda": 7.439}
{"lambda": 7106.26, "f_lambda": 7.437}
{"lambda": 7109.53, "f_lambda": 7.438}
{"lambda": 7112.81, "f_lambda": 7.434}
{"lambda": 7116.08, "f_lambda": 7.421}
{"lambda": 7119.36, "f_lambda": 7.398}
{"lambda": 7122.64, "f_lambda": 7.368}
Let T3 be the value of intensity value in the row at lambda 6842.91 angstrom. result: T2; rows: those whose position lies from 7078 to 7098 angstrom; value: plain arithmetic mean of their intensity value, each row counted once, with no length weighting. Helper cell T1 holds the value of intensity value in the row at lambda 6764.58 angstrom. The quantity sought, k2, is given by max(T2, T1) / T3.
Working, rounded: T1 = 7.975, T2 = 7.49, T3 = 7.826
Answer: 1.02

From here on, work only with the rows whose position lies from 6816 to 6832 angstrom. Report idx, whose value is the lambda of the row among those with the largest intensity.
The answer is 6827.17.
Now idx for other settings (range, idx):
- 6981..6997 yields 6989.42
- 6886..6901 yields 6893.52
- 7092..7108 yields 7093.18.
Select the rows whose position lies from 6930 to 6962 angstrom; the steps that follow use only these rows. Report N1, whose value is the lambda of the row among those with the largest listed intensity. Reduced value 6934.91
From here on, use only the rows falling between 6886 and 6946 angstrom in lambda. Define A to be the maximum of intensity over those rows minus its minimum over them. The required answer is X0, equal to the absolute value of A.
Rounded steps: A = 0.13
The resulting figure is 0.13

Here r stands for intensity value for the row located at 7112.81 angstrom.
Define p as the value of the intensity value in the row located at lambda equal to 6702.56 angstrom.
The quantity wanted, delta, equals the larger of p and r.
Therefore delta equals 8.14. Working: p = 8.138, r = 7.434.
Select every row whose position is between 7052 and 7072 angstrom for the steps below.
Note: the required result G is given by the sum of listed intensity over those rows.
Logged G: 45.0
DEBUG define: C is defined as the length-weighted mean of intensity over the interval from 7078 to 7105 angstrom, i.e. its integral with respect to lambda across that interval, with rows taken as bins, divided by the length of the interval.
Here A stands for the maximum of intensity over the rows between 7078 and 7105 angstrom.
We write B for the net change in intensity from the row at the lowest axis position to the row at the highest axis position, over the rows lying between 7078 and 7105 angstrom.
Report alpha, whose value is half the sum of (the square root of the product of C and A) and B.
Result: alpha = 3.72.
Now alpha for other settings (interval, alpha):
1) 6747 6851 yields 3.90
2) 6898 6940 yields 3.85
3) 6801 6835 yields 3.96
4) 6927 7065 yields 3.72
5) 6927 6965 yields 3.84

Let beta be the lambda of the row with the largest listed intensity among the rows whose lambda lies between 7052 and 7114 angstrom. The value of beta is 7054.09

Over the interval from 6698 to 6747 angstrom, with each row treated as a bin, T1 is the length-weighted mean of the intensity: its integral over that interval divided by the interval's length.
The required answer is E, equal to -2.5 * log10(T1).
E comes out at -2.27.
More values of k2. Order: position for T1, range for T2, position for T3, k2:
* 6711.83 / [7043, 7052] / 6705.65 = 0.99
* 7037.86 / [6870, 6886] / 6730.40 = 0.97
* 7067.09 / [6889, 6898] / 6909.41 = 1.01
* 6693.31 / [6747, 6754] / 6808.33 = 1.02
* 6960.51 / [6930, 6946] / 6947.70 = 1.00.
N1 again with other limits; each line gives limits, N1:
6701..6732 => 6702.56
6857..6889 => 6868.17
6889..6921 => 6893.52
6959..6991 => 6960.51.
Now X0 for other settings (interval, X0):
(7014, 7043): 0.08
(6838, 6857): 0.03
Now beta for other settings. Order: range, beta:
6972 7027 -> 6989.42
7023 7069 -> 7028.15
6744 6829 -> 6745.92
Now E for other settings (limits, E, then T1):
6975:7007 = -2.21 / 7.6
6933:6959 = -2.22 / 7.7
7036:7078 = -2.19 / 7.5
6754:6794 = -2.25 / 8.0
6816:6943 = -2.23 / 7.8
